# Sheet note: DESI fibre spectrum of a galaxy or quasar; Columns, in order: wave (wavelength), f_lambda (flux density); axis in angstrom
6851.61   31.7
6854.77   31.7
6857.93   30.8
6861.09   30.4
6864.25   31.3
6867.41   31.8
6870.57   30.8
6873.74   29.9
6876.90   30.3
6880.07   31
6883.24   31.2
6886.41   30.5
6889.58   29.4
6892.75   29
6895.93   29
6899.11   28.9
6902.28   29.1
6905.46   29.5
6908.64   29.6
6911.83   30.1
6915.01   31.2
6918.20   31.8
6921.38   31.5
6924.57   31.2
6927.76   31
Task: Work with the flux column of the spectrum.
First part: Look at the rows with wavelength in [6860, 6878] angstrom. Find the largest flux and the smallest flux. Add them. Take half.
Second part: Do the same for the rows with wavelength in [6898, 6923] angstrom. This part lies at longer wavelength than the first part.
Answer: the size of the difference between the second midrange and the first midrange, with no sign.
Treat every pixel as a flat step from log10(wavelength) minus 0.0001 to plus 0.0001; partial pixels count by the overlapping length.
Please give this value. 0.50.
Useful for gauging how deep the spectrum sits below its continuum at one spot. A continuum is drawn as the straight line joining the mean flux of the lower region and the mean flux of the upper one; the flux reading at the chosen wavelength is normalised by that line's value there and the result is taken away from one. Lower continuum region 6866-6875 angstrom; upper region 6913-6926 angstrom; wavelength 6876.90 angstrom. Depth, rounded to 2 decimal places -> 0.02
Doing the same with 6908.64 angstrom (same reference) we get 0.05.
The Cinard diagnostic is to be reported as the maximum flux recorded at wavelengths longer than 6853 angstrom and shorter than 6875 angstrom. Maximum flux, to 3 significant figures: 31.8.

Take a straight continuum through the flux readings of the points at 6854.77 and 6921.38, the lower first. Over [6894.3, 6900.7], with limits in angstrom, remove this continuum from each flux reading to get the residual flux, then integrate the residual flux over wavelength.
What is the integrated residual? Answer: -17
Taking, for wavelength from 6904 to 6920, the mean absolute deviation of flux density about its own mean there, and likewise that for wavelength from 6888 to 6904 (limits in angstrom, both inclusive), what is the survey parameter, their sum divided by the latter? 7.2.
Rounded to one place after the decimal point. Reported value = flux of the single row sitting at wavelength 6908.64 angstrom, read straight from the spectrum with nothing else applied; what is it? 29.6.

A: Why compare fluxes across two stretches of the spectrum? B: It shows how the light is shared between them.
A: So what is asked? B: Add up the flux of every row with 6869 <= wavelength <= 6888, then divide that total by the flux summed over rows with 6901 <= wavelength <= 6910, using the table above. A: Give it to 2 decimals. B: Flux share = 2.08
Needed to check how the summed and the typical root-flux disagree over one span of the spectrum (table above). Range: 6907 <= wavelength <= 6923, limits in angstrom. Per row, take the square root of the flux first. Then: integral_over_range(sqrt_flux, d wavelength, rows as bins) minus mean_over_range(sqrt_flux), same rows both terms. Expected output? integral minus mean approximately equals 83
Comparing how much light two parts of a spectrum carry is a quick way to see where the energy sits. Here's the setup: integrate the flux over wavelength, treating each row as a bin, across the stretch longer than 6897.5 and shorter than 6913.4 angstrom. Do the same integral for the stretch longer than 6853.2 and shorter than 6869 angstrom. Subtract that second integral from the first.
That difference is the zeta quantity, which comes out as -25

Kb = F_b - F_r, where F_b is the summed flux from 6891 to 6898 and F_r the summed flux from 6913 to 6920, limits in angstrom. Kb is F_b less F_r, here -5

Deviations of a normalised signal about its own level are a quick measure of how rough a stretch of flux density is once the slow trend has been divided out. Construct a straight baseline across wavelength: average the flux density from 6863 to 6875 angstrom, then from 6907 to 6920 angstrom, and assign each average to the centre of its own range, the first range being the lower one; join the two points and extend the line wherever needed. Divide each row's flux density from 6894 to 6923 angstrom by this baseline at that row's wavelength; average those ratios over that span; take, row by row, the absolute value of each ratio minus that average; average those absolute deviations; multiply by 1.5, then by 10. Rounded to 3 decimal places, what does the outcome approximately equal 0.487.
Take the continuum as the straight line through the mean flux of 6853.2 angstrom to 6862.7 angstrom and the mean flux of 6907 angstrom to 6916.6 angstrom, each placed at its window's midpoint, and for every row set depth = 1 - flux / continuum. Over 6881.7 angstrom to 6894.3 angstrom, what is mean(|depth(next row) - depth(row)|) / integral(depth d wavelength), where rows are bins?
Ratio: 0.10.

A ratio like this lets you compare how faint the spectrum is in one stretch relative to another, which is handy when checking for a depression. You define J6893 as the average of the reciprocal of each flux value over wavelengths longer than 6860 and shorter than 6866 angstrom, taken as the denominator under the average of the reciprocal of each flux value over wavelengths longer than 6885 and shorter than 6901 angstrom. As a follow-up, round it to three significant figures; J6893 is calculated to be 1.05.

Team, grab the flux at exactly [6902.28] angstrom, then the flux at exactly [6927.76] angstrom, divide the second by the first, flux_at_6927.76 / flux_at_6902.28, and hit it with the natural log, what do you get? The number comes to 0.06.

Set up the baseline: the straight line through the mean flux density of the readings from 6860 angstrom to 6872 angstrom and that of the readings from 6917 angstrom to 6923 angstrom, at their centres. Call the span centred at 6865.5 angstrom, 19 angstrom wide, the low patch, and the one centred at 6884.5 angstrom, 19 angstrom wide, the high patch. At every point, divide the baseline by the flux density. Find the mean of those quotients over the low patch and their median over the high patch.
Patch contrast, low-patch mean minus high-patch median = -0.02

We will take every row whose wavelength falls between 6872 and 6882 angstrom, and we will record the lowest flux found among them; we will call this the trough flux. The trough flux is 29.9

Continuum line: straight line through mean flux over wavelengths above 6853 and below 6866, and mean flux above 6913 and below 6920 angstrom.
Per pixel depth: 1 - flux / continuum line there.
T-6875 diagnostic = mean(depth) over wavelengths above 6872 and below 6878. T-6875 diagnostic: 0.034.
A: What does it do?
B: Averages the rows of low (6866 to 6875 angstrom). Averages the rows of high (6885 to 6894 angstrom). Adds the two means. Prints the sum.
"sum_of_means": 60.5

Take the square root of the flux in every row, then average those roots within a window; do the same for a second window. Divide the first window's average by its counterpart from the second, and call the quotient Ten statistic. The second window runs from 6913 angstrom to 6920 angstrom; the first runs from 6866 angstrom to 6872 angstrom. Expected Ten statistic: 1.00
